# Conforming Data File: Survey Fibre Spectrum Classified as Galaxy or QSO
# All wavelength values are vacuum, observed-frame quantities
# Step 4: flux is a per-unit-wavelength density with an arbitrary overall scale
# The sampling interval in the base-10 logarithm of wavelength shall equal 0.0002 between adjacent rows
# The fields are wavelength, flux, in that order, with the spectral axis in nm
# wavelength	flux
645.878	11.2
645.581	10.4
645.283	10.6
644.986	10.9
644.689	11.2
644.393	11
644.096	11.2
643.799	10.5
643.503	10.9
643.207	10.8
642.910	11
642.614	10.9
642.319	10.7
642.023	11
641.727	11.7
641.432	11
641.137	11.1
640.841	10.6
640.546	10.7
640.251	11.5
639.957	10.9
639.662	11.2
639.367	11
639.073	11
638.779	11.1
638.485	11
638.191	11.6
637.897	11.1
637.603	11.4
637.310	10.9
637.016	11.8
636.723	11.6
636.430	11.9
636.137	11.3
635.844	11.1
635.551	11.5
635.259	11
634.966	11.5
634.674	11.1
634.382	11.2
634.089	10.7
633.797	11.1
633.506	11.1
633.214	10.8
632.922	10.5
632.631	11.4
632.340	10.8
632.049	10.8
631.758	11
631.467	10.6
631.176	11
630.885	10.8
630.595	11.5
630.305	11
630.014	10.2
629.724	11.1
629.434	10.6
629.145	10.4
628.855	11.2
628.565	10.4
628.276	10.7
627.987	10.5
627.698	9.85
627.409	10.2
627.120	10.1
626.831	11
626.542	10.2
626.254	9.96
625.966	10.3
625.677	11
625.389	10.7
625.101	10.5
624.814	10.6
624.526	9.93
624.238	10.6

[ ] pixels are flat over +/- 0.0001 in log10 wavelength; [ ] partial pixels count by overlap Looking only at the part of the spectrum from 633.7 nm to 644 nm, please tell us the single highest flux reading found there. 11.9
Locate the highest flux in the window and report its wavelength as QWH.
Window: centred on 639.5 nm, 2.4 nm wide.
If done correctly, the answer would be 640.251 nm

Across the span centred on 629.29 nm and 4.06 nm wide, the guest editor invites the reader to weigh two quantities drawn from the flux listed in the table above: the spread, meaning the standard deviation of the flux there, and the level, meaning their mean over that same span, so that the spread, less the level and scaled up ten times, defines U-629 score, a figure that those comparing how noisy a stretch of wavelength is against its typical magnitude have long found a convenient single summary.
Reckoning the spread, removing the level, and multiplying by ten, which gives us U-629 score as -102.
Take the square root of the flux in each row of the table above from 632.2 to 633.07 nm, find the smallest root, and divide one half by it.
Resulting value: 0.154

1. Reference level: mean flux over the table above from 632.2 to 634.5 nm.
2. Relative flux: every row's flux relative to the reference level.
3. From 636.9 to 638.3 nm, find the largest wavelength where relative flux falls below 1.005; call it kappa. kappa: 637.310 nm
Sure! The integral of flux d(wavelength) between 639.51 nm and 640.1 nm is 6.51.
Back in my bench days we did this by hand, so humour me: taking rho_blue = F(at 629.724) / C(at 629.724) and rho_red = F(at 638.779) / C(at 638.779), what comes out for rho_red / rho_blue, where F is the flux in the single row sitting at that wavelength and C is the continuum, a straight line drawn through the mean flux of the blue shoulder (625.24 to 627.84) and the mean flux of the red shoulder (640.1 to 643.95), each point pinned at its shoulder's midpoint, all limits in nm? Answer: 0.97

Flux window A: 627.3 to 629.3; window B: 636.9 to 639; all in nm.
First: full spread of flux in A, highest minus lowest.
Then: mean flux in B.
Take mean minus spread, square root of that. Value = 3.15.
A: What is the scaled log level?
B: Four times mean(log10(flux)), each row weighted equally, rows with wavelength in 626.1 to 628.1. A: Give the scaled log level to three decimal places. 4.043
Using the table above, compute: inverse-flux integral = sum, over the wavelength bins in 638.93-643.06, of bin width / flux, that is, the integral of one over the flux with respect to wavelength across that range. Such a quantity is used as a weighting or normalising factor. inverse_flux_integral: 0.375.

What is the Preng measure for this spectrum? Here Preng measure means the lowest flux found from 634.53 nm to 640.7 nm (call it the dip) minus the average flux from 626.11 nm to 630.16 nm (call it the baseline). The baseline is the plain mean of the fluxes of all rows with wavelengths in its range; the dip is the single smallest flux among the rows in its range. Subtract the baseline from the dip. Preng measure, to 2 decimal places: 0.24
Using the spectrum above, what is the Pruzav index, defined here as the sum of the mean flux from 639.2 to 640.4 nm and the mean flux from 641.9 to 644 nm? 22.0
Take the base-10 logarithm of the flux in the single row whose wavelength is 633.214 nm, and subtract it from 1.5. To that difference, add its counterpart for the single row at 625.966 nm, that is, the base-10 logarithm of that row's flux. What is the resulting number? 1.48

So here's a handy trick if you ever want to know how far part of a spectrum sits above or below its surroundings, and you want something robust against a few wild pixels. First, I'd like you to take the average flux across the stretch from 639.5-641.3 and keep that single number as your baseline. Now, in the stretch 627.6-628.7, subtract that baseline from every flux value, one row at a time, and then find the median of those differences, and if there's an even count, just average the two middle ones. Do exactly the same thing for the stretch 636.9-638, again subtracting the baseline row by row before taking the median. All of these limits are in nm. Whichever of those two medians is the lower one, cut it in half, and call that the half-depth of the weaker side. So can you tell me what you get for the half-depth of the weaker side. -0.27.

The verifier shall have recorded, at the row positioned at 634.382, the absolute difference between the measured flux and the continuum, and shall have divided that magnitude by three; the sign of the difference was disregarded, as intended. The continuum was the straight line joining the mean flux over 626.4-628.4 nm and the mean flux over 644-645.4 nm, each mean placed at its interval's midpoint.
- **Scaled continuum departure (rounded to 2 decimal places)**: 0.20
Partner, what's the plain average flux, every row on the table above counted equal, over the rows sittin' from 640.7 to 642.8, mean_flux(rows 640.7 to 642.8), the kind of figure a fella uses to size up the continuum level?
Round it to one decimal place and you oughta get 11.0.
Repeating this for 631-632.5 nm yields 10.8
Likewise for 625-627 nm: 10.5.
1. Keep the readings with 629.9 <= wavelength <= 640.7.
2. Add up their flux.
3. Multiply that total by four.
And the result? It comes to 1643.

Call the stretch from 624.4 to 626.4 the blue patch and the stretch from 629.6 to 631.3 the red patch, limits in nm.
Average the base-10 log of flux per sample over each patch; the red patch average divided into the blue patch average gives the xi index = 0.98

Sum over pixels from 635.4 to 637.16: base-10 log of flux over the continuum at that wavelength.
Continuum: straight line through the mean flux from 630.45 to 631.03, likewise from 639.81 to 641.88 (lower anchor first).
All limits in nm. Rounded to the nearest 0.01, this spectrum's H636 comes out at 0.10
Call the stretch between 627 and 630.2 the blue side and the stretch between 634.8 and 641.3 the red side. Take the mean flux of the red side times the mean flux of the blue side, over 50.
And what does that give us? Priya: 2.35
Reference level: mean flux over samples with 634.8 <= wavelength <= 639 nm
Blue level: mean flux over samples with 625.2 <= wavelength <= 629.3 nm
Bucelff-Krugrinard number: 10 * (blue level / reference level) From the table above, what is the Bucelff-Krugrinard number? 9.23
